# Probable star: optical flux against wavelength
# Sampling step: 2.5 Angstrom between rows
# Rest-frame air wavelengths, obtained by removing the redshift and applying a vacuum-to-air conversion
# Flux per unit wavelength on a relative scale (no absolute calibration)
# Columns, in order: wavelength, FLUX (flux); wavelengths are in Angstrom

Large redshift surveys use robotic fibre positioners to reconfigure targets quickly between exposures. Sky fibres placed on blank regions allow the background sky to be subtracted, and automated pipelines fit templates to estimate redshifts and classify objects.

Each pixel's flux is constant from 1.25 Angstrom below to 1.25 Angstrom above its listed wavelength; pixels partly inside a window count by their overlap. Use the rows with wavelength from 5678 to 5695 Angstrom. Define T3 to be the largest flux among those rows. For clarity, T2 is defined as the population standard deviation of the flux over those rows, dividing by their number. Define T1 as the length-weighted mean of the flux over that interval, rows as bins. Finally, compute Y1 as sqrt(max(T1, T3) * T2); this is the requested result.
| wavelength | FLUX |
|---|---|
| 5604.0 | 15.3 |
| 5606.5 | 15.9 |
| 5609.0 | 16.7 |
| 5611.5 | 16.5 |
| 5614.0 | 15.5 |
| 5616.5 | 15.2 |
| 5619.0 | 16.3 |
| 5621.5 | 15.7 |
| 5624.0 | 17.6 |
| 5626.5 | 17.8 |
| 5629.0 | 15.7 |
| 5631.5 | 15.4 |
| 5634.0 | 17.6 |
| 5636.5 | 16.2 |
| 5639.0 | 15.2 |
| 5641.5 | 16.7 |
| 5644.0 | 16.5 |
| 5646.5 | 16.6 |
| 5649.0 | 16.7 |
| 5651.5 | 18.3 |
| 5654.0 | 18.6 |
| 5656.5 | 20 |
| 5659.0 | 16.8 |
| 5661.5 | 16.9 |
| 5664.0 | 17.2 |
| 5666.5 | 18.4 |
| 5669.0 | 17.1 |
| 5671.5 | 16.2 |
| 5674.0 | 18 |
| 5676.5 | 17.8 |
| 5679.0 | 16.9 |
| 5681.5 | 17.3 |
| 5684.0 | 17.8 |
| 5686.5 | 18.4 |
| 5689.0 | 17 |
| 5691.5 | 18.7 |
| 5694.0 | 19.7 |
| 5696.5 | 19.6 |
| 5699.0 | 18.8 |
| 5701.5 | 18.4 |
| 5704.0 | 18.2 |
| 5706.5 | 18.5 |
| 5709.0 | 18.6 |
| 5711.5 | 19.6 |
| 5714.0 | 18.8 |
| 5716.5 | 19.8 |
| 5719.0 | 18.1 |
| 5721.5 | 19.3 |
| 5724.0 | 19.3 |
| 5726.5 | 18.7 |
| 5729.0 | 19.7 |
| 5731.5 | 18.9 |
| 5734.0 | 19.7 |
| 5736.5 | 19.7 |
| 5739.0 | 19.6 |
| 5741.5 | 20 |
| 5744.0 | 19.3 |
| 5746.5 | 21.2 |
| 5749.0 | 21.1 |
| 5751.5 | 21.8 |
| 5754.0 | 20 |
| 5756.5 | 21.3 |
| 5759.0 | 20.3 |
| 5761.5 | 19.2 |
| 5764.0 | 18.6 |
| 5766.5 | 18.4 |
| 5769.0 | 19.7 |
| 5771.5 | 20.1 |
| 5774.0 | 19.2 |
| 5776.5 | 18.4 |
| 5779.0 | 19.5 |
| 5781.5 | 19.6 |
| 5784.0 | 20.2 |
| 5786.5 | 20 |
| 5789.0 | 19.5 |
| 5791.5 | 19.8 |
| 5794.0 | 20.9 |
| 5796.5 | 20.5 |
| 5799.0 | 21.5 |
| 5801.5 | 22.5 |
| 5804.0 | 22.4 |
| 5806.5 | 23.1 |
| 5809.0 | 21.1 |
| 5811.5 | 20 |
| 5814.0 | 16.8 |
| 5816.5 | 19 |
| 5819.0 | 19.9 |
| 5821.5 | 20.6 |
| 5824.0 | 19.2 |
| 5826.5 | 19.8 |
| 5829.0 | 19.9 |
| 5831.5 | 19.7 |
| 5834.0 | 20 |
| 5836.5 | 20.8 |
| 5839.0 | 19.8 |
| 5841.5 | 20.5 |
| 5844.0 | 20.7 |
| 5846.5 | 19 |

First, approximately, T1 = 18.0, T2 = 0.9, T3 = 19.7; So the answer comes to 4.3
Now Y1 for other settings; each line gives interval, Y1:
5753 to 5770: 4.5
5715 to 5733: 3.3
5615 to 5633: 4.2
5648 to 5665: 4.8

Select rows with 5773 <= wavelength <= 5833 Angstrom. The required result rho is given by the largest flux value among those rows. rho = 23.1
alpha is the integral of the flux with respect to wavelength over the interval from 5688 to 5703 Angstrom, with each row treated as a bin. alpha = 281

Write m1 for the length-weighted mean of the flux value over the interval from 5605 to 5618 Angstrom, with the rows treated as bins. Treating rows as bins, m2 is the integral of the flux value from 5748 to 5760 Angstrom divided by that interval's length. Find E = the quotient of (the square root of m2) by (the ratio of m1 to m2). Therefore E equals 6.0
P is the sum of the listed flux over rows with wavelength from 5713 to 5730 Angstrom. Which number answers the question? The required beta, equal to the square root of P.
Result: 11.6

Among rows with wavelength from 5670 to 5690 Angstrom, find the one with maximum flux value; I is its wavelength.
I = 5686.5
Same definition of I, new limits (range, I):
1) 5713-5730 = 5716.5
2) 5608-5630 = 5626.5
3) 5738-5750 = 5746.5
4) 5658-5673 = 5666.5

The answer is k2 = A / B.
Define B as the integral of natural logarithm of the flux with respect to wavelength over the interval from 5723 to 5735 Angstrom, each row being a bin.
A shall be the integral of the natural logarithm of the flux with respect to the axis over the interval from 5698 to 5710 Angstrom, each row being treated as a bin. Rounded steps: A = 35.0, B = 35.5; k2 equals 0.99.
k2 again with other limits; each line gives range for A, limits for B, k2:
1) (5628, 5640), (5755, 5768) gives 0.86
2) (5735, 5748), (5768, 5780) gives 1.09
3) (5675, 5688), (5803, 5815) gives 1.03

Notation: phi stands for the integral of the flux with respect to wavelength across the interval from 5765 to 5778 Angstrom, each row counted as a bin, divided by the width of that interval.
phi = 19.2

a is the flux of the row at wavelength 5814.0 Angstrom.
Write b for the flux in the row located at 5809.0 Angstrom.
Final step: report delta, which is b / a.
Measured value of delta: 1.26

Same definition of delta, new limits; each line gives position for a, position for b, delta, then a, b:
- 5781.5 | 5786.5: 1.02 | 19.6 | 20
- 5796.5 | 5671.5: 0.79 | 20.5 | 16.2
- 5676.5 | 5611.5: 0.93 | 17.8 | 16.5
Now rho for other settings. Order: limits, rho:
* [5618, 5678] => 20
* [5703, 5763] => 21.8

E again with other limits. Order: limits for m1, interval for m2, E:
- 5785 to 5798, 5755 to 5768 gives 4.3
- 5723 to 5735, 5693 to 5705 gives 4.3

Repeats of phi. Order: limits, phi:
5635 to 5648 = 16.3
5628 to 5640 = 16.0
